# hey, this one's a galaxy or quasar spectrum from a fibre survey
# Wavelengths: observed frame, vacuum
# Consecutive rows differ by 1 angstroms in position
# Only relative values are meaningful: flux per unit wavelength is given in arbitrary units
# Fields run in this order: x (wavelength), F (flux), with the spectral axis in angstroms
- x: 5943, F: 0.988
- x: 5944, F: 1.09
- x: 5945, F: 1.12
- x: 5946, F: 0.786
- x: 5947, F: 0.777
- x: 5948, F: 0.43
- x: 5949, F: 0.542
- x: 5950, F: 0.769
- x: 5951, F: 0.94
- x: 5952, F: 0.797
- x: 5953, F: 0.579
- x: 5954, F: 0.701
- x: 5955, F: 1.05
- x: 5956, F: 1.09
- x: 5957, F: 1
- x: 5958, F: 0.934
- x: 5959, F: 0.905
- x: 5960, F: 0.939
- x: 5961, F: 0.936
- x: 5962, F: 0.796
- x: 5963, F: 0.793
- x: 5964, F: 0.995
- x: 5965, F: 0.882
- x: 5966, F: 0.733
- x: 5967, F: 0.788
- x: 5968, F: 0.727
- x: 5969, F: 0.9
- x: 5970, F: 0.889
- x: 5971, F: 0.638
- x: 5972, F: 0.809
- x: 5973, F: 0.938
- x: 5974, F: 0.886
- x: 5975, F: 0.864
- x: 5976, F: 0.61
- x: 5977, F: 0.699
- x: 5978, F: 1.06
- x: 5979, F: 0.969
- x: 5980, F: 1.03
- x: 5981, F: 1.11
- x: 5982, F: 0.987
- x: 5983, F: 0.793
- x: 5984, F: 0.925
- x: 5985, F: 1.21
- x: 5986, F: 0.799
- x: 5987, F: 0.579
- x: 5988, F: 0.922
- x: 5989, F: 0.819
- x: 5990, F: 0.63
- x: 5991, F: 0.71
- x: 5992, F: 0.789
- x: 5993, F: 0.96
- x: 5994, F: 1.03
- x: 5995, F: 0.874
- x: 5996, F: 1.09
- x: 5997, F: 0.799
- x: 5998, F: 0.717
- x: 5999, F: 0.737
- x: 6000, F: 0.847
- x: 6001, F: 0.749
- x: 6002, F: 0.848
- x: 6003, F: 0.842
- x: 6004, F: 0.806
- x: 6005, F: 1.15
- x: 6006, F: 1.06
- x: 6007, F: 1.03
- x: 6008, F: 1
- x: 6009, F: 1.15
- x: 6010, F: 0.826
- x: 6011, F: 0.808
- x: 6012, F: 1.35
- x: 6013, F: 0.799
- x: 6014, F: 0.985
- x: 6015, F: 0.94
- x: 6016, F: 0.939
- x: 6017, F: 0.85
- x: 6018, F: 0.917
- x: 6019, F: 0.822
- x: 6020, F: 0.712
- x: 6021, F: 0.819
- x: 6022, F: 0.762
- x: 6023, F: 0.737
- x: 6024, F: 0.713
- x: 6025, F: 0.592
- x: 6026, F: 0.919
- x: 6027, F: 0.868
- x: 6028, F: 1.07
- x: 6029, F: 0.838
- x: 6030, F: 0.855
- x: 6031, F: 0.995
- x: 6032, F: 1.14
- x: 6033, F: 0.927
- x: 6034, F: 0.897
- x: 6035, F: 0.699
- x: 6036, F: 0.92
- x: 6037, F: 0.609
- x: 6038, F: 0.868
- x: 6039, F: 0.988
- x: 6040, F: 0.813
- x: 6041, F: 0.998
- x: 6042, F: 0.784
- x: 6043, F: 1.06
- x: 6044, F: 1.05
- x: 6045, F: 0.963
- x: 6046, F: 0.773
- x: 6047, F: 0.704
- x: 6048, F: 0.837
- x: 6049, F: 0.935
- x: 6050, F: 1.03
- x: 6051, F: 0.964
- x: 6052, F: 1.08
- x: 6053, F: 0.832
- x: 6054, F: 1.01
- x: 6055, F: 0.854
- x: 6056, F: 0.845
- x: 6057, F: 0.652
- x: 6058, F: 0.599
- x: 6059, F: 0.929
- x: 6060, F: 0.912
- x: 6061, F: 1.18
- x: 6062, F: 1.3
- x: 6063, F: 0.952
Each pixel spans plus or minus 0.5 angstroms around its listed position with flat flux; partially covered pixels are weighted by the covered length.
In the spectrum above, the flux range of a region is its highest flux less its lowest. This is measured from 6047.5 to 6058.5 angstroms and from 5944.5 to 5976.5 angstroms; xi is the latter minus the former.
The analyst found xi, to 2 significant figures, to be 0.21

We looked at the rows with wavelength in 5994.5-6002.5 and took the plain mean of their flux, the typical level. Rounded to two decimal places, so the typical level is 0.83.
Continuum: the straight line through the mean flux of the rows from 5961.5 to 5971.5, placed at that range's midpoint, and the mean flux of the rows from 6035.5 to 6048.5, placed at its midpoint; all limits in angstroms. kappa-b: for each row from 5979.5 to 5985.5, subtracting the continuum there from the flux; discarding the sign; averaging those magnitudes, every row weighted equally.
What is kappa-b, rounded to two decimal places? 0.19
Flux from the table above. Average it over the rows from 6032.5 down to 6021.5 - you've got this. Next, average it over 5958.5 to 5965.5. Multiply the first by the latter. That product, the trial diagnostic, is 0.77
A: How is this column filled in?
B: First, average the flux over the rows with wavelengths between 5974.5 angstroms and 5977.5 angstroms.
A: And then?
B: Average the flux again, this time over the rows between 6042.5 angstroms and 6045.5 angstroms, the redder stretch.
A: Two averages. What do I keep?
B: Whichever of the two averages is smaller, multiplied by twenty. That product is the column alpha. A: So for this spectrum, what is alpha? 14.5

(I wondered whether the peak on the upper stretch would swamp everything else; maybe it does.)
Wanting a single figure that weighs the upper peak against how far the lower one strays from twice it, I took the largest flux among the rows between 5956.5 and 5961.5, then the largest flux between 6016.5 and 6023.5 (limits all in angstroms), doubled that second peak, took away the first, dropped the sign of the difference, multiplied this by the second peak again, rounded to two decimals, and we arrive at 0.76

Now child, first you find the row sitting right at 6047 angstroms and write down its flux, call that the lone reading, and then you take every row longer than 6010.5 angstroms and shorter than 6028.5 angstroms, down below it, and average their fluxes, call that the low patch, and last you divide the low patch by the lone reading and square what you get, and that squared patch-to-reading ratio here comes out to 1.52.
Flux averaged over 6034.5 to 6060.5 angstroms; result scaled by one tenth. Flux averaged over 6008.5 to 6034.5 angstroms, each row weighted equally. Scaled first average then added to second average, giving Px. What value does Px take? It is 0.981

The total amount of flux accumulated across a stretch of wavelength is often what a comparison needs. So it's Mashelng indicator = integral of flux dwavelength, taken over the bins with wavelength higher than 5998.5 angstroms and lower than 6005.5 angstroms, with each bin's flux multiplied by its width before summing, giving 6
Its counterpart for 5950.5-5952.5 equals 2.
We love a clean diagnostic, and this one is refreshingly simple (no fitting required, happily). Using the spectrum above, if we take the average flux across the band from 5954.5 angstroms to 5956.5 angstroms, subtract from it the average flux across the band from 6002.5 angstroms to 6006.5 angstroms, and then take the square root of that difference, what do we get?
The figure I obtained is 0.325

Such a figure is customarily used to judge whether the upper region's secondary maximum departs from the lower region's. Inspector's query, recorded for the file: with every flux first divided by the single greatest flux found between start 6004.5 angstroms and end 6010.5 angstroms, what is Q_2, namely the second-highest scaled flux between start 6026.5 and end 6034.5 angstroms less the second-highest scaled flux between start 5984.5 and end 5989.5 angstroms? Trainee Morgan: 0.13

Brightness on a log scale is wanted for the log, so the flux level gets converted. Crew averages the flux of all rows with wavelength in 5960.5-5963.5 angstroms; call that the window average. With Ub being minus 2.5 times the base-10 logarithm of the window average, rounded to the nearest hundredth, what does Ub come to 0.19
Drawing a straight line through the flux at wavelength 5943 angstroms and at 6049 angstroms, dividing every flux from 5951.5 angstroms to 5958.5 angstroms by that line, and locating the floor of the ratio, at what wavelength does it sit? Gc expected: 5953 angstroms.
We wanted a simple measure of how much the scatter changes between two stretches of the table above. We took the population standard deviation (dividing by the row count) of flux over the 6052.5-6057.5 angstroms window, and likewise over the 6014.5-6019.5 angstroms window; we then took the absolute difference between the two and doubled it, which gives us 0.13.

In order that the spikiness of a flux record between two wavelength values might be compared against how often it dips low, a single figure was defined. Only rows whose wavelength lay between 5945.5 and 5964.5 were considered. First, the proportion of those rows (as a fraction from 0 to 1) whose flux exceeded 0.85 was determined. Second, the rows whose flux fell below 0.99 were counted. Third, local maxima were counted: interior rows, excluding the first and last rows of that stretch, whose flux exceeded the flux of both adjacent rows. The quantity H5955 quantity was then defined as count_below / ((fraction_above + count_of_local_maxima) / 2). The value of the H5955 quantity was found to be 8.6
